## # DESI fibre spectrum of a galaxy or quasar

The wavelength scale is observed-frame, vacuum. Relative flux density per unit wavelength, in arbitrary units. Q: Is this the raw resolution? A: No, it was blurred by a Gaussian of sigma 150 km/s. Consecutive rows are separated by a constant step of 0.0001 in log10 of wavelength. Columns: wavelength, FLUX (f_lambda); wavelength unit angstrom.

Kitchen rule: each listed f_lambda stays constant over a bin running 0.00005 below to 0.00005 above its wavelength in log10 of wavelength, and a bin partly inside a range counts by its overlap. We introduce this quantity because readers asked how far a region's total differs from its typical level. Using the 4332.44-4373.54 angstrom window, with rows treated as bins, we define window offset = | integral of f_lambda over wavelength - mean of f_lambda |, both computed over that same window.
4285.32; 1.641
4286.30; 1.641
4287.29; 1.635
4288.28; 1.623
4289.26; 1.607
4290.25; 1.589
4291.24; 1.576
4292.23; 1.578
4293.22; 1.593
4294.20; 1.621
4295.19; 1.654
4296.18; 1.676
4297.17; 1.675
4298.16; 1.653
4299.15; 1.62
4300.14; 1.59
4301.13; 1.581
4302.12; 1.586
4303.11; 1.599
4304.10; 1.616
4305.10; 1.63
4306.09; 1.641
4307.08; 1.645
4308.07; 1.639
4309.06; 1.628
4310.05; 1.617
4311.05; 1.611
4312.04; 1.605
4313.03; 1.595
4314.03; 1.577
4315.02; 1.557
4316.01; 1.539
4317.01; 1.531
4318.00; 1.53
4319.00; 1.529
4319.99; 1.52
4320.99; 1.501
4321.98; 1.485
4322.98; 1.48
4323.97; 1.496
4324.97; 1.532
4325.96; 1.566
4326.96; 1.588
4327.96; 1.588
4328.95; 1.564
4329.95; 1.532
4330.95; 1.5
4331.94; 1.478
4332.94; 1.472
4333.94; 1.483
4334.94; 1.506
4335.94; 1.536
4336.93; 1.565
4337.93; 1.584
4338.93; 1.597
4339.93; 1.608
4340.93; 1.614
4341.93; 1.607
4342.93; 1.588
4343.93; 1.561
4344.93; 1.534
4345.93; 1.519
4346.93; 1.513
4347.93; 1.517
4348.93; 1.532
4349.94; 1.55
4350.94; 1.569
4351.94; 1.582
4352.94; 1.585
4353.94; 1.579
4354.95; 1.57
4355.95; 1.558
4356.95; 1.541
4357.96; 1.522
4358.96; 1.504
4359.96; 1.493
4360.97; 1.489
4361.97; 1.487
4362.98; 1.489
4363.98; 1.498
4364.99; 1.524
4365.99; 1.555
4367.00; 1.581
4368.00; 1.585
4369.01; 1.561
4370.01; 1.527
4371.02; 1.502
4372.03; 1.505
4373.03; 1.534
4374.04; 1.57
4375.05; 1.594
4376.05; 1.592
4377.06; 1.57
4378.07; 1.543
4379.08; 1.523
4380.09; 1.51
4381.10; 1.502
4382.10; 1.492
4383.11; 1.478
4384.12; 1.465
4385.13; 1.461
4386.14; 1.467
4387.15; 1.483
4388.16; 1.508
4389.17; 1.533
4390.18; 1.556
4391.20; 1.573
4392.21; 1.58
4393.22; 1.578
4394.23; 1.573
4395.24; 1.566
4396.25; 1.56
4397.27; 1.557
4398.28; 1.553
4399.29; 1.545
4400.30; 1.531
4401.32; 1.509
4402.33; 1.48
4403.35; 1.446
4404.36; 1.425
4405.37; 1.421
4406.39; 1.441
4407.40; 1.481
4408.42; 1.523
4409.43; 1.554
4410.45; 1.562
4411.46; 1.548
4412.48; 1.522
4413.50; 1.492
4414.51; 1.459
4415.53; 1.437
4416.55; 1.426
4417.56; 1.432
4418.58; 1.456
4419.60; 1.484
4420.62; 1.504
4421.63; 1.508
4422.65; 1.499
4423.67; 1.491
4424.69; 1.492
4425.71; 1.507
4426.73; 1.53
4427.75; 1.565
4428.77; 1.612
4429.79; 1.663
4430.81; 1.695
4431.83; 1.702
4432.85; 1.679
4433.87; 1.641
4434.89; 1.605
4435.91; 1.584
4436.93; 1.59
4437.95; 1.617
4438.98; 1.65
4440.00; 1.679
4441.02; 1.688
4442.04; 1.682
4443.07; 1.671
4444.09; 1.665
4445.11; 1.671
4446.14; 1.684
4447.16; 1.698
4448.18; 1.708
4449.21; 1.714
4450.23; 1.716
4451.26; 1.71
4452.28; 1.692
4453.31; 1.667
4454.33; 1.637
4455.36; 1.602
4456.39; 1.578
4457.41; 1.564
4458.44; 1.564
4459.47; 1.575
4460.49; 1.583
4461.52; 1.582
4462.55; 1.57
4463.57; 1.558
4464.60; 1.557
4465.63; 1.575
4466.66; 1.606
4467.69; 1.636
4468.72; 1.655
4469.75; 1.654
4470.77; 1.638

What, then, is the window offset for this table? 62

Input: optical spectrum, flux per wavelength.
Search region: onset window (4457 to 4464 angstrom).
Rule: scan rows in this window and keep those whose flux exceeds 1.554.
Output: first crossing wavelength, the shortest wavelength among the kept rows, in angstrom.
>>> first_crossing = 4457.41 angstrom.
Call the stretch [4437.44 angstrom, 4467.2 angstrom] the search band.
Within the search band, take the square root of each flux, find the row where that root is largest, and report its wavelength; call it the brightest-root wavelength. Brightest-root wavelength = 4450.23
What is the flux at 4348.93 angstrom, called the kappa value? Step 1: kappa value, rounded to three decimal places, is 1.532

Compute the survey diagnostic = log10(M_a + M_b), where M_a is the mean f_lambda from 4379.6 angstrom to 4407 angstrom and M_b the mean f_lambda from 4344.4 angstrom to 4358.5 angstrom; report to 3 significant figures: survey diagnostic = 0.486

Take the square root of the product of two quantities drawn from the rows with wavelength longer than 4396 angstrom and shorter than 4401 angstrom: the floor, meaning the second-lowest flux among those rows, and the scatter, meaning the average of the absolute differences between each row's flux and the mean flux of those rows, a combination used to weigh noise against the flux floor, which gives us 0.12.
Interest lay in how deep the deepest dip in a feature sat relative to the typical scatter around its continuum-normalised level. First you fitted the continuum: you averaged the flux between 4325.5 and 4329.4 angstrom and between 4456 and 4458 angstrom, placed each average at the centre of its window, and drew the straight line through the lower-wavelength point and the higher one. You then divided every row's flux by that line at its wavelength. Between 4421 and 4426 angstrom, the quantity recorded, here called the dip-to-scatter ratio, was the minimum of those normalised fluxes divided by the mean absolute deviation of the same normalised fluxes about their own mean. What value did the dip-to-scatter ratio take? 230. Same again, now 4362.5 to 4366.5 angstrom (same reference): 65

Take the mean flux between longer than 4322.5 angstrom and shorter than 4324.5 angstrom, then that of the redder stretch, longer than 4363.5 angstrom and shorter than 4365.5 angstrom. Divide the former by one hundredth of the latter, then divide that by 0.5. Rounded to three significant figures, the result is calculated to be 197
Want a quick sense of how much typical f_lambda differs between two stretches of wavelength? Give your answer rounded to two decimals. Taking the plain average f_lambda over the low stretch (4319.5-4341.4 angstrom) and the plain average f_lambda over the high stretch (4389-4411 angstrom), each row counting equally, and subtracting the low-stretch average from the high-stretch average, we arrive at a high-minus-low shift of -0.01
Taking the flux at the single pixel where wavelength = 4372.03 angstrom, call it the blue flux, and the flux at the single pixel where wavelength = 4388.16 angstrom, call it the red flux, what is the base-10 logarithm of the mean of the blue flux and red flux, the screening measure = 0.178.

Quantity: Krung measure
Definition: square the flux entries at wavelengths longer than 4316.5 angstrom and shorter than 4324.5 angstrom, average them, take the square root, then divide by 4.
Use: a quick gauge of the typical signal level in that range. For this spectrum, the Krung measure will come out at 0.377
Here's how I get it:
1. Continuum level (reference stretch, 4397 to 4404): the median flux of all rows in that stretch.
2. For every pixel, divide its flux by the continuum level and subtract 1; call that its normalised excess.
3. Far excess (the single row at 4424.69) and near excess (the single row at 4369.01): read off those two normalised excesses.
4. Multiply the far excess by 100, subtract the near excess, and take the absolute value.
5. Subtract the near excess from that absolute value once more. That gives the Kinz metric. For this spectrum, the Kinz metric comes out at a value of 2.5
